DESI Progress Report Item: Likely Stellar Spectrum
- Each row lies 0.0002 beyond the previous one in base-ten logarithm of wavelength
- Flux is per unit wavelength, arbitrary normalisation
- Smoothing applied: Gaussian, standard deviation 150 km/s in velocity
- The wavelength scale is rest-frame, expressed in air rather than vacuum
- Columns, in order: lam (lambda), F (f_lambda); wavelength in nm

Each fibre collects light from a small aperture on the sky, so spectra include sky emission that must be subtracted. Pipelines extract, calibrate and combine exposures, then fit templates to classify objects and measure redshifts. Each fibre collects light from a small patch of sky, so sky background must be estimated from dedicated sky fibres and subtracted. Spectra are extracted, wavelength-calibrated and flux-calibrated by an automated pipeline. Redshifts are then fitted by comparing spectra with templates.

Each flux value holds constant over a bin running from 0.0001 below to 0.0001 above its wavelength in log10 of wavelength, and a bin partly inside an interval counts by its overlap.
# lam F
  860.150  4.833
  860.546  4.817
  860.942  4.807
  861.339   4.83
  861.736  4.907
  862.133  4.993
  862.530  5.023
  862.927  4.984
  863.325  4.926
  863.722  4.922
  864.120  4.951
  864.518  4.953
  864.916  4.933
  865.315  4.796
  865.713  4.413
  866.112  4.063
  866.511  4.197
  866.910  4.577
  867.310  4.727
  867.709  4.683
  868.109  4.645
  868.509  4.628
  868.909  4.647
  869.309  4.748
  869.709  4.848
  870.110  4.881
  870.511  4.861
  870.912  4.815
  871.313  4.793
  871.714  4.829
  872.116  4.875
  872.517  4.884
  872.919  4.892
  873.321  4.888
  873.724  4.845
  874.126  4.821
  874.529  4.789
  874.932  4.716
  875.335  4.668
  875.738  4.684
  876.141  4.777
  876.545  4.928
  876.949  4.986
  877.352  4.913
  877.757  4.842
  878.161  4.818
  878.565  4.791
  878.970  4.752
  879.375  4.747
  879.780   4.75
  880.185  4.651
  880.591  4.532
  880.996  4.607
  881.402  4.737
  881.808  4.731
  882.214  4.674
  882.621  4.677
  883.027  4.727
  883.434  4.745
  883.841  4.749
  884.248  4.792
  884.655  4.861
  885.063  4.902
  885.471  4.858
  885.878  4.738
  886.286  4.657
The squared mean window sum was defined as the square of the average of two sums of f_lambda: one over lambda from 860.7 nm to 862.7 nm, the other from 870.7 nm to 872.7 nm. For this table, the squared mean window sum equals 594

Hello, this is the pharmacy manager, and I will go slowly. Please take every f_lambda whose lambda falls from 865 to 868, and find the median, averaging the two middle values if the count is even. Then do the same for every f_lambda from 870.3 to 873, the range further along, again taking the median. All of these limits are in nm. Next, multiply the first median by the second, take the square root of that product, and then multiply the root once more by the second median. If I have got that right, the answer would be 22.9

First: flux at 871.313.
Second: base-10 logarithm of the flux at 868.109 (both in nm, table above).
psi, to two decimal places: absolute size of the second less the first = 4.13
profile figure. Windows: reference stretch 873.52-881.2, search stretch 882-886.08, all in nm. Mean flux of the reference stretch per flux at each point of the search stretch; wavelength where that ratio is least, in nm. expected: 885.063 nm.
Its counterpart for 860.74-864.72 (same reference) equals 862.530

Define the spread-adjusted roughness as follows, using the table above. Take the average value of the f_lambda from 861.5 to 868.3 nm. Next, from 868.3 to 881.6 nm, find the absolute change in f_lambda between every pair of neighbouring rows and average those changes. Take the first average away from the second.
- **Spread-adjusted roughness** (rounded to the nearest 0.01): -4.70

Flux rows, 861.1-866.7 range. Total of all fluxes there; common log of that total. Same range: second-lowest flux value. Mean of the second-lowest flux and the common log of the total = 3.01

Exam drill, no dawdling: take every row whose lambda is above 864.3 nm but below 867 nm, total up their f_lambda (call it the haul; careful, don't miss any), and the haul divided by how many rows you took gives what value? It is 4.56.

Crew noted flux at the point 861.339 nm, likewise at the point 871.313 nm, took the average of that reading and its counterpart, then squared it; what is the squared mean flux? 23.15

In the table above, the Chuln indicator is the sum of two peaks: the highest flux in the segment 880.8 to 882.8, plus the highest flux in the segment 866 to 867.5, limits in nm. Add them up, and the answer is 9.46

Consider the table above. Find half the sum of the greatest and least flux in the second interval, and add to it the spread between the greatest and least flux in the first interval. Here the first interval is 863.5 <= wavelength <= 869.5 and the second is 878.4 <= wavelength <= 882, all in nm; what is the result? 5.55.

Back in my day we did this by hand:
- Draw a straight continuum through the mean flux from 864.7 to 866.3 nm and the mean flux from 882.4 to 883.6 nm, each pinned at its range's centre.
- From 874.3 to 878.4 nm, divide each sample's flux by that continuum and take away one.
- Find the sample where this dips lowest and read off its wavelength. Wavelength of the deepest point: 875.335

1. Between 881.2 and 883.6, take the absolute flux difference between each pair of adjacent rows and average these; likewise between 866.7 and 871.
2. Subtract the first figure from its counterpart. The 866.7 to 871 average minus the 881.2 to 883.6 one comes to 0.030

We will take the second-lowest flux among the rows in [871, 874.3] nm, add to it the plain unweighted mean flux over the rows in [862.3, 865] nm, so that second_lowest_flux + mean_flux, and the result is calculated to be 9.8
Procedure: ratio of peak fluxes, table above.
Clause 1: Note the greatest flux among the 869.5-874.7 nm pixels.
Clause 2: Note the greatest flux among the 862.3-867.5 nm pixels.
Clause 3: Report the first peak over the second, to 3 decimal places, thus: 0.974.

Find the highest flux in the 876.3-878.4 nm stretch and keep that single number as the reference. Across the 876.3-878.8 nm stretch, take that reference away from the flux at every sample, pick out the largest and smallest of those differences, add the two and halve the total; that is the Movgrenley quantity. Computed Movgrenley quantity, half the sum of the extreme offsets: -0.10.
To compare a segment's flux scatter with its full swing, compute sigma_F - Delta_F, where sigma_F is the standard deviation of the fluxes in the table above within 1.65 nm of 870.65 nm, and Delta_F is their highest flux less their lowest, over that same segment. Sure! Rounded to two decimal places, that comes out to -0.09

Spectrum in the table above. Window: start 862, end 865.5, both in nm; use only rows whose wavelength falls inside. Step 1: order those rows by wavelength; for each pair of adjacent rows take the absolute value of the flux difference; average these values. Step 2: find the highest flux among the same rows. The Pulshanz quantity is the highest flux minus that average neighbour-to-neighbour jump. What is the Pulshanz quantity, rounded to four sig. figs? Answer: 4.983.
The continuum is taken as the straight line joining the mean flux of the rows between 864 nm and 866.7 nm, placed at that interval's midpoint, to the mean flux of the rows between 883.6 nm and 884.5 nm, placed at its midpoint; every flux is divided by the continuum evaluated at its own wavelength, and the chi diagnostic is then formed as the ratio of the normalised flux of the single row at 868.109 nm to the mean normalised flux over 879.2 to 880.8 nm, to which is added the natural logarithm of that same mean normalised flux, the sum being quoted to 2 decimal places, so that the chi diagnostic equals 1.00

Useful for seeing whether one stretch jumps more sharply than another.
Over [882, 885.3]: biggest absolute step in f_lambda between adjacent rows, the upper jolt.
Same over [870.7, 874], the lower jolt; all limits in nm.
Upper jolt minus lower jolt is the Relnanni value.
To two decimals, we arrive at 0.02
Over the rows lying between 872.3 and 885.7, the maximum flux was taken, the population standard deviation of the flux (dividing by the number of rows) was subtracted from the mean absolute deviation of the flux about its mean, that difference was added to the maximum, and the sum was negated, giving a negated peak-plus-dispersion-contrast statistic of -4.97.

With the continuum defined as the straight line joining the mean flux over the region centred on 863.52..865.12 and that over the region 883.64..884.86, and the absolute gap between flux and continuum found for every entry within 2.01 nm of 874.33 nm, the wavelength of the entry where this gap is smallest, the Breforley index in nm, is 872.517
